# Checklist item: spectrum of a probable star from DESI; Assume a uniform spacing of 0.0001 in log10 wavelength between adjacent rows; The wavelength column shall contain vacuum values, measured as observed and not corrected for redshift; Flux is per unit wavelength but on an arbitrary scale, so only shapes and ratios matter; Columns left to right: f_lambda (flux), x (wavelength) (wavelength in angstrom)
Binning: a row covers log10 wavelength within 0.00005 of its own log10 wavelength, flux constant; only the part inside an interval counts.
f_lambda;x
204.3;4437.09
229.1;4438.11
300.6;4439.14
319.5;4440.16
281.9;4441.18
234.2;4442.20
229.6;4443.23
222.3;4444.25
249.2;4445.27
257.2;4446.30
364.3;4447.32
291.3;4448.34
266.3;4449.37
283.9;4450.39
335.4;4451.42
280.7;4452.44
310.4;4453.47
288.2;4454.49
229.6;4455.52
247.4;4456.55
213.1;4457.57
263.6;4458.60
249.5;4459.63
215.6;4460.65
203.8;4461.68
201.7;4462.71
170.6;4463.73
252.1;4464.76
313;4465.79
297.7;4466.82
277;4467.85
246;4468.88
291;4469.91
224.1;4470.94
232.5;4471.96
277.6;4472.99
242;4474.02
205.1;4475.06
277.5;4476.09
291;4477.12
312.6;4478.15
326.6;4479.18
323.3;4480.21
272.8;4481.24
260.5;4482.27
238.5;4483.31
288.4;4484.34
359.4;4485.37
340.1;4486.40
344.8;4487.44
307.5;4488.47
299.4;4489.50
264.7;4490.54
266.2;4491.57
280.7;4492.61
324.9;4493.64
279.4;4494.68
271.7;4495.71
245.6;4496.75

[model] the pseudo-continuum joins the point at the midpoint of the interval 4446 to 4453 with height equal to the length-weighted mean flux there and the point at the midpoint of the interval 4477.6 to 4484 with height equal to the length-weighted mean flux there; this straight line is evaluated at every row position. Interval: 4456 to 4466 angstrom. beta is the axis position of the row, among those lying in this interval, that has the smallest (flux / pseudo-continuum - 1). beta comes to 4463.73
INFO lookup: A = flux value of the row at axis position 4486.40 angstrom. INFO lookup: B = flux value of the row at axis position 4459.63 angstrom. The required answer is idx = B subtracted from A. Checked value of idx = 91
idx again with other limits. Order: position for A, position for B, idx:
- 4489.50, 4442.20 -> 65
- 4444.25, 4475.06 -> 17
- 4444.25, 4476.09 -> -55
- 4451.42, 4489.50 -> 36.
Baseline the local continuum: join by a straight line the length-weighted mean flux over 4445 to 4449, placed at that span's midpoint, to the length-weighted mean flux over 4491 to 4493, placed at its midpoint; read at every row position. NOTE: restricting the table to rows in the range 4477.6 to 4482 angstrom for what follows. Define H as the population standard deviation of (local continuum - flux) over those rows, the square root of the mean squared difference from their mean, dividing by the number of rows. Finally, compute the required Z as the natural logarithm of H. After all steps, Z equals 3.05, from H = 21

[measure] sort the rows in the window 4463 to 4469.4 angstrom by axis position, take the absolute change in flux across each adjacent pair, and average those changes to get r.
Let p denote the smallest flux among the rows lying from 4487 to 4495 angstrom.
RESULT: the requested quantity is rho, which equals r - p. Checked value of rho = -223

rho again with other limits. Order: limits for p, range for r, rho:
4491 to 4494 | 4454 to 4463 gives -238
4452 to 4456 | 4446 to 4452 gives -175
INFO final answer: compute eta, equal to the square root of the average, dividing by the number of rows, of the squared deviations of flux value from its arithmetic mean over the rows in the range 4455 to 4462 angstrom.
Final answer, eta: 21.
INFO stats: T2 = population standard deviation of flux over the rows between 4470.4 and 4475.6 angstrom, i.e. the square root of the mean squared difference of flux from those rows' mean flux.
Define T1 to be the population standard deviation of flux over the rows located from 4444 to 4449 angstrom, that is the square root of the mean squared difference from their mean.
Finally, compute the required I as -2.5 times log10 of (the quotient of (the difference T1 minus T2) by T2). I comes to 0.0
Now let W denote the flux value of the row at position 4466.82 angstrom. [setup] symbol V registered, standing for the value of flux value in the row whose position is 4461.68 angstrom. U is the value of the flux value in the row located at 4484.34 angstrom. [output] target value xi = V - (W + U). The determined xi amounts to -382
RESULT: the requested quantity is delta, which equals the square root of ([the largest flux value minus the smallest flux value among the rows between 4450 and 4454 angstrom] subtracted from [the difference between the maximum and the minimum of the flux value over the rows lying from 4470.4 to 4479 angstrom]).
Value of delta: 7.3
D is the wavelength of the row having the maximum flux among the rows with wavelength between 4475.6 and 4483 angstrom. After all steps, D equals 4479.18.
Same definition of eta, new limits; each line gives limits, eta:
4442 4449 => 46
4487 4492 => 30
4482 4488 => 46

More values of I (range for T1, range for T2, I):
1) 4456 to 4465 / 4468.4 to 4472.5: 2.3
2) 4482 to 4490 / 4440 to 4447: 1.5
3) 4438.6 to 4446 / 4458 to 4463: 1.0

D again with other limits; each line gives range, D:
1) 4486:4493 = 4487.44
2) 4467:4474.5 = 4469.91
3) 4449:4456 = 4451.42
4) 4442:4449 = 4447.32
